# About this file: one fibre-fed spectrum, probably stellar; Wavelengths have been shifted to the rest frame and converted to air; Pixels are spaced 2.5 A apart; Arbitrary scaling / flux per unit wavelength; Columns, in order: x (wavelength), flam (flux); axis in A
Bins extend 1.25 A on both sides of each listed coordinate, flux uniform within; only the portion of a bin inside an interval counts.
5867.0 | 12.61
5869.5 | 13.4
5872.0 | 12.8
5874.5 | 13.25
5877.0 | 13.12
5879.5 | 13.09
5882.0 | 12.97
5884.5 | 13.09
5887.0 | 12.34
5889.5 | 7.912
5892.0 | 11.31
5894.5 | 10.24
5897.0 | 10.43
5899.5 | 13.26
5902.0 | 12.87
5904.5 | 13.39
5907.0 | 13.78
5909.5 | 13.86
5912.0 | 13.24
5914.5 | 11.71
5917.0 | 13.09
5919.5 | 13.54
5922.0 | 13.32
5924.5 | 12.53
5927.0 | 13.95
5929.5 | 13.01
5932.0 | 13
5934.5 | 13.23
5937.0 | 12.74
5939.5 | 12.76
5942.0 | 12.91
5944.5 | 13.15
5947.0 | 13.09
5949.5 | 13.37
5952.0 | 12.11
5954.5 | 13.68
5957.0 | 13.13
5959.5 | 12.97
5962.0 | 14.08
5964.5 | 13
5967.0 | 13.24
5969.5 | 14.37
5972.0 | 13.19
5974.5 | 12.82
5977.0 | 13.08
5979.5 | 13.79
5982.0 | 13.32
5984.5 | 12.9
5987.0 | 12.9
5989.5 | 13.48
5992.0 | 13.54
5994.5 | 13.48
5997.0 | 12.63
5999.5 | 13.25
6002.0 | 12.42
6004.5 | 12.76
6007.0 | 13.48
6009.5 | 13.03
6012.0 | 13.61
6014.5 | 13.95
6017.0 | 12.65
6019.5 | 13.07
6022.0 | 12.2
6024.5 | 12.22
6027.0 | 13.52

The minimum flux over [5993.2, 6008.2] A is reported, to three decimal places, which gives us 12.420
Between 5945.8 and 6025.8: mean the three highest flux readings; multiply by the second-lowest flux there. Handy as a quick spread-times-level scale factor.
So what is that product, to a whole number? 172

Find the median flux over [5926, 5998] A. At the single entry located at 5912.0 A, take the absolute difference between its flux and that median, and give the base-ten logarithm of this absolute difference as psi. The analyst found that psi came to -1.0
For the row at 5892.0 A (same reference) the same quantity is 0.3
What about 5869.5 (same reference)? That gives -0.6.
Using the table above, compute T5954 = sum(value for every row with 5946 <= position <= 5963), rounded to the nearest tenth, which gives 92.4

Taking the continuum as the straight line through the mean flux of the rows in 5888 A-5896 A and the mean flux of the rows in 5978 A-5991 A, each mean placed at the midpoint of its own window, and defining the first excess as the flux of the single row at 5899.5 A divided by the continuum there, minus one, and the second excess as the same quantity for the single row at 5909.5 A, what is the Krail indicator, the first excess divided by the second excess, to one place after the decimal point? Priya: 1.0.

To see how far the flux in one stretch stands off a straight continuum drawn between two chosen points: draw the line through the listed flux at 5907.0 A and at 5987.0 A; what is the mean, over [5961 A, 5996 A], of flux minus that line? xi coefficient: 0.4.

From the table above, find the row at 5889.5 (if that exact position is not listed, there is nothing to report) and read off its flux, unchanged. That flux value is 7.912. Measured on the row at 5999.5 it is 13.25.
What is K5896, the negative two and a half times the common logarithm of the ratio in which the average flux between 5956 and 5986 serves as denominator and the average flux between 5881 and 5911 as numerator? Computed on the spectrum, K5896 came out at 0.10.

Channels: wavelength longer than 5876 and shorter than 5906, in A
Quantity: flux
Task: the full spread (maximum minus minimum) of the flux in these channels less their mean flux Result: -6.5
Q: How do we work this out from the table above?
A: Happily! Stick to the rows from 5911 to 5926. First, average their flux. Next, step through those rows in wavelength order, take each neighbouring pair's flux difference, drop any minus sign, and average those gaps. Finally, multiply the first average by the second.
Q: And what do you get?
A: 11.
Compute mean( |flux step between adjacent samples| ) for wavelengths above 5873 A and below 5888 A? 0.23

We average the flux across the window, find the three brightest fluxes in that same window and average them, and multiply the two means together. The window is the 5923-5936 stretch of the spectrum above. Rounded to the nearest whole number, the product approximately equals 176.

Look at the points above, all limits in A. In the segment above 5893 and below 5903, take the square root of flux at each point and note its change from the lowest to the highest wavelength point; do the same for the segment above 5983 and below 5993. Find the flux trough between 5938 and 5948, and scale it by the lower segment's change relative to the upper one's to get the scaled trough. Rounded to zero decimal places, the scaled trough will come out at 56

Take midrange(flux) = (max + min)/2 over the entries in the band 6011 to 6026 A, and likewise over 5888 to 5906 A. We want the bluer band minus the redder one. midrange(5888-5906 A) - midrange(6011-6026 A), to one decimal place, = -2.4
